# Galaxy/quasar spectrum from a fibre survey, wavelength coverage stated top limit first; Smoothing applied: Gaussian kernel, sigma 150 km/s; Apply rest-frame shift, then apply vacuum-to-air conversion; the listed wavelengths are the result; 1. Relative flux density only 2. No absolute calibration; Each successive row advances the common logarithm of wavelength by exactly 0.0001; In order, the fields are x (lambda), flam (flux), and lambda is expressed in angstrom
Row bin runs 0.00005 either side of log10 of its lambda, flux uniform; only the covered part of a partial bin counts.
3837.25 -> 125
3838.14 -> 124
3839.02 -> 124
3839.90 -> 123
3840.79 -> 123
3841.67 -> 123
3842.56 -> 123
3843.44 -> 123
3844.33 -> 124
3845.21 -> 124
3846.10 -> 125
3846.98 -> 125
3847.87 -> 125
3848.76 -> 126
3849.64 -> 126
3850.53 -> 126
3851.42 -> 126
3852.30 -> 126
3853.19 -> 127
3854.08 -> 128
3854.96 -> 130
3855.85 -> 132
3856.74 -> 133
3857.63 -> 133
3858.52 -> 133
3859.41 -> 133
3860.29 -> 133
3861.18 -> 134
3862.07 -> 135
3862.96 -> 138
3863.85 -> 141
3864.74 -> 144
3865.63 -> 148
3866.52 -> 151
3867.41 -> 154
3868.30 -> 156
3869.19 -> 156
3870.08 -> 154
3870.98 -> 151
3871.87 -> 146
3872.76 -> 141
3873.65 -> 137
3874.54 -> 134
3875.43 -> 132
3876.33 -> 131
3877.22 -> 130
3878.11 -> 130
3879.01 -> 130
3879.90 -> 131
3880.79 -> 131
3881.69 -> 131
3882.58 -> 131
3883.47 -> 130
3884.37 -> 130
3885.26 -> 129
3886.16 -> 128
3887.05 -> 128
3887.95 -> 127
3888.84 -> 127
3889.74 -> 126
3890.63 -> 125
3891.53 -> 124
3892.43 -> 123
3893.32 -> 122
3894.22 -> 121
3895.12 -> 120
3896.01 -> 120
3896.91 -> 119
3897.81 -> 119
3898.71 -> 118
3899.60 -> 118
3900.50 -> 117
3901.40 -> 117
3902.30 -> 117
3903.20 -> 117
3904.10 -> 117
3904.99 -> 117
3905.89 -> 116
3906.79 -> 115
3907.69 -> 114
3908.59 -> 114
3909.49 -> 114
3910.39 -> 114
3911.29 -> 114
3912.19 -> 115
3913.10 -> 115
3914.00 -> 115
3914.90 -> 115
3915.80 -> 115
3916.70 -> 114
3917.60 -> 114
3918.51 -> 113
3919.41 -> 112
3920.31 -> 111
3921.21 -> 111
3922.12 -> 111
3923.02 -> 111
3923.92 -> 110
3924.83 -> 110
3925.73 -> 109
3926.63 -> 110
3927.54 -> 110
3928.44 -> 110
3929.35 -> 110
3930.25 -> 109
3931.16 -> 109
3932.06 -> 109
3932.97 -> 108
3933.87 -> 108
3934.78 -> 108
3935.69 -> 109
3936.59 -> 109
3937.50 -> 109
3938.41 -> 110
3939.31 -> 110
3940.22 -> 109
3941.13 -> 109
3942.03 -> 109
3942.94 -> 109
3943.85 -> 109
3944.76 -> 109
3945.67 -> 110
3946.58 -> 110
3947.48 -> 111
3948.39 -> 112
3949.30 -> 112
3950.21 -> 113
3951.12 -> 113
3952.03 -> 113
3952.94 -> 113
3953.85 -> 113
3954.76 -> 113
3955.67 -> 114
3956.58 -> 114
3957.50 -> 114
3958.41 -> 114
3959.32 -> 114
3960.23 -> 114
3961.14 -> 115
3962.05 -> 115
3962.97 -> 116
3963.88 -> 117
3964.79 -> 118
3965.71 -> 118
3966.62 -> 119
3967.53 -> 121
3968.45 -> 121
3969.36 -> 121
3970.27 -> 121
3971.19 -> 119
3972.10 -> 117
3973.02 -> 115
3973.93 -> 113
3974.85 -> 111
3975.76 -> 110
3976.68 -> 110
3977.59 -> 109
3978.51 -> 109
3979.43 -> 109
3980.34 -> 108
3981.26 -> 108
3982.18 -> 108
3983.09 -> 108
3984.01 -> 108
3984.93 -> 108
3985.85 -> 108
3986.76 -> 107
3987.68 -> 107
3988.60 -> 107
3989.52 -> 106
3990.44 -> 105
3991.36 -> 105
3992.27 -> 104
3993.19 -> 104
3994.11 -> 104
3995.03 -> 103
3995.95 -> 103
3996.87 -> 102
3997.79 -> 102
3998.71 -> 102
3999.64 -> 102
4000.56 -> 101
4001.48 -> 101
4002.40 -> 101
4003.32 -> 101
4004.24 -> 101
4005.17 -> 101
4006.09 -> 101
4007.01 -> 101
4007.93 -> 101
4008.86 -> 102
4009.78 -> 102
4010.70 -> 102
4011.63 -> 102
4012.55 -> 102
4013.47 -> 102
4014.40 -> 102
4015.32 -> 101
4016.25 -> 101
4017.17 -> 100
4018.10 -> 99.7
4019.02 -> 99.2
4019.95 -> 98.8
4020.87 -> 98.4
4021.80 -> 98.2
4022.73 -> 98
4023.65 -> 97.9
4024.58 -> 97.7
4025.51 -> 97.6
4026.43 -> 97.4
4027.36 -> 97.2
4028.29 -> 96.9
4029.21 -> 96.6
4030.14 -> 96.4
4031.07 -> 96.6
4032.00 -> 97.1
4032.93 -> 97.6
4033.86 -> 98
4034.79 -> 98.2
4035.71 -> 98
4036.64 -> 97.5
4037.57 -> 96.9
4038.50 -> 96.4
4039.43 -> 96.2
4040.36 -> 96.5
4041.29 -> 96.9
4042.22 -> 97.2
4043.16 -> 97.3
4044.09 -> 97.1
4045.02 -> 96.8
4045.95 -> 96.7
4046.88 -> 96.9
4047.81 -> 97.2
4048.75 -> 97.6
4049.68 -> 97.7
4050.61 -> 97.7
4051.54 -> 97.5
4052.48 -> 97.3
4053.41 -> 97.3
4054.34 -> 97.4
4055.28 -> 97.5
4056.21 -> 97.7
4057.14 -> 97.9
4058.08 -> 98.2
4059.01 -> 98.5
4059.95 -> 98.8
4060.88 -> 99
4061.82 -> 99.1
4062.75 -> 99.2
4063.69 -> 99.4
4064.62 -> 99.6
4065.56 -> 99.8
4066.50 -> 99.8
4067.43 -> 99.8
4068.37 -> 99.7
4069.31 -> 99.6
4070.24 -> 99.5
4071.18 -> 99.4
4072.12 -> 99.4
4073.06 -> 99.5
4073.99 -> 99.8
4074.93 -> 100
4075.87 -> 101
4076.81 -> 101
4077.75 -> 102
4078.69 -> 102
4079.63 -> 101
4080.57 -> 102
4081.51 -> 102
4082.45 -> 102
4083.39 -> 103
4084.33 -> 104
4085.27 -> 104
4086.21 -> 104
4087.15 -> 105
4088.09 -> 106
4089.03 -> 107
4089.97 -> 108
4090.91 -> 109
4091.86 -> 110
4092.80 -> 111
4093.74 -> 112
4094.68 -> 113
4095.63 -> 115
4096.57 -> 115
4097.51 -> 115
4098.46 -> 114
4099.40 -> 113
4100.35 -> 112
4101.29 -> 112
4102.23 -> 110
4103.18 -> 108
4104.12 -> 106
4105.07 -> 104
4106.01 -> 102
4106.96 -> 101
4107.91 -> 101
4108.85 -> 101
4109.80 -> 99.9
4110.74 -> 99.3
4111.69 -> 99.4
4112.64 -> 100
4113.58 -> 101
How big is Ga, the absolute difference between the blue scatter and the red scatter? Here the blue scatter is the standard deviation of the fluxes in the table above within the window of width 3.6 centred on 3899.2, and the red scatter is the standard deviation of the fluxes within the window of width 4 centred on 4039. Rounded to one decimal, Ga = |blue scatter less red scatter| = 0.5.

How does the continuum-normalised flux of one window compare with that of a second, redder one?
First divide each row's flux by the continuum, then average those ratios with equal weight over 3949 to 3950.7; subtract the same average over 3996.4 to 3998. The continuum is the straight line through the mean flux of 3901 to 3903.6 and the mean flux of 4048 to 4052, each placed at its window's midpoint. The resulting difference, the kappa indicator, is 0.040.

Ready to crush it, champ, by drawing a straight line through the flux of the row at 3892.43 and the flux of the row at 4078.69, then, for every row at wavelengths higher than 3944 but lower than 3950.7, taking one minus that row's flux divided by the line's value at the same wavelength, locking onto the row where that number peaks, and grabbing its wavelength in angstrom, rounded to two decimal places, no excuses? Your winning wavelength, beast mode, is 3944.76 angstrom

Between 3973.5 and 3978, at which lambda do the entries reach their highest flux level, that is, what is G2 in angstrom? 3973.93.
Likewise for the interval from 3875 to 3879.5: 3875.43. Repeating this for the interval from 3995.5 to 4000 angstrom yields 3995.95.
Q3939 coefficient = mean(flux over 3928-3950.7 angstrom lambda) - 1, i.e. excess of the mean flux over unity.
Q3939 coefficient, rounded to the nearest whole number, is 109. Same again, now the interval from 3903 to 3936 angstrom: 111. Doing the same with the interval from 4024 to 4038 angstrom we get 96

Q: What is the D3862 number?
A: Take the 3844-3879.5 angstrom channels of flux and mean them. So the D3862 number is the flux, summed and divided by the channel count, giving 135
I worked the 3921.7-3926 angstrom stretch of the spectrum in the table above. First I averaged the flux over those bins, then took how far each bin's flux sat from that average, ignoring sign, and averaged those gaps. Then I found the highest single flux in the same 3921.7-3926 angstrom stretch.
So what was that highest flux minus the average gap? 110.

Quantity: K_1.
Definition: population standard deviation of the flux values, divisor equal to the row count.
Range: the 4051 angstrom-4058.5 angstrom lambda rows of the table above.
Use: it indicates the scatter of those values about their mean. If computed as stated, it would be 0.30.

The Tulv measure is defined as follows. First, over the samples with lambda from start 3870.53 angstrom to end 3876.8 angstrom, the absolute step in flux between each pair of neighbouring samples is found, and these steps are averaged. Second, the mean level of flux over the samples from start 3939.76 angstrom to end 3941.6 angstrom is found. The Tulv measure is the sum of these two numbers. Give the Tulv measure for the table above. 112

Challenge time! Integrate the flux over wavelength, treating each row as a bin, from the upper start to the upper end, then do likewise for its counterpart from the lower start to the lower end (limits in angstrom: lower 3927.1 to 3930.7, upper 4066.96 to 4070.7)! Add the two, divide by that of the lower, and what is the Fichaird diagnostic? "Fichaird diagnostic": 1.94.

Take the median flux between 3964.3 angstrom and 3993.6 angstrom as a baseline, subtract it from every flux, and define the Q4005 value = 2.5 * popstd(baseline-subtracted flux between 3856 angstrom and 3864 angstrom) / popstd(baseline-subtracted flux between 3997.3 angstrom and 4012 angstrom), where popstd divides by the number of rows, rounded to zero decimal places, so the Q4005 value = 14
